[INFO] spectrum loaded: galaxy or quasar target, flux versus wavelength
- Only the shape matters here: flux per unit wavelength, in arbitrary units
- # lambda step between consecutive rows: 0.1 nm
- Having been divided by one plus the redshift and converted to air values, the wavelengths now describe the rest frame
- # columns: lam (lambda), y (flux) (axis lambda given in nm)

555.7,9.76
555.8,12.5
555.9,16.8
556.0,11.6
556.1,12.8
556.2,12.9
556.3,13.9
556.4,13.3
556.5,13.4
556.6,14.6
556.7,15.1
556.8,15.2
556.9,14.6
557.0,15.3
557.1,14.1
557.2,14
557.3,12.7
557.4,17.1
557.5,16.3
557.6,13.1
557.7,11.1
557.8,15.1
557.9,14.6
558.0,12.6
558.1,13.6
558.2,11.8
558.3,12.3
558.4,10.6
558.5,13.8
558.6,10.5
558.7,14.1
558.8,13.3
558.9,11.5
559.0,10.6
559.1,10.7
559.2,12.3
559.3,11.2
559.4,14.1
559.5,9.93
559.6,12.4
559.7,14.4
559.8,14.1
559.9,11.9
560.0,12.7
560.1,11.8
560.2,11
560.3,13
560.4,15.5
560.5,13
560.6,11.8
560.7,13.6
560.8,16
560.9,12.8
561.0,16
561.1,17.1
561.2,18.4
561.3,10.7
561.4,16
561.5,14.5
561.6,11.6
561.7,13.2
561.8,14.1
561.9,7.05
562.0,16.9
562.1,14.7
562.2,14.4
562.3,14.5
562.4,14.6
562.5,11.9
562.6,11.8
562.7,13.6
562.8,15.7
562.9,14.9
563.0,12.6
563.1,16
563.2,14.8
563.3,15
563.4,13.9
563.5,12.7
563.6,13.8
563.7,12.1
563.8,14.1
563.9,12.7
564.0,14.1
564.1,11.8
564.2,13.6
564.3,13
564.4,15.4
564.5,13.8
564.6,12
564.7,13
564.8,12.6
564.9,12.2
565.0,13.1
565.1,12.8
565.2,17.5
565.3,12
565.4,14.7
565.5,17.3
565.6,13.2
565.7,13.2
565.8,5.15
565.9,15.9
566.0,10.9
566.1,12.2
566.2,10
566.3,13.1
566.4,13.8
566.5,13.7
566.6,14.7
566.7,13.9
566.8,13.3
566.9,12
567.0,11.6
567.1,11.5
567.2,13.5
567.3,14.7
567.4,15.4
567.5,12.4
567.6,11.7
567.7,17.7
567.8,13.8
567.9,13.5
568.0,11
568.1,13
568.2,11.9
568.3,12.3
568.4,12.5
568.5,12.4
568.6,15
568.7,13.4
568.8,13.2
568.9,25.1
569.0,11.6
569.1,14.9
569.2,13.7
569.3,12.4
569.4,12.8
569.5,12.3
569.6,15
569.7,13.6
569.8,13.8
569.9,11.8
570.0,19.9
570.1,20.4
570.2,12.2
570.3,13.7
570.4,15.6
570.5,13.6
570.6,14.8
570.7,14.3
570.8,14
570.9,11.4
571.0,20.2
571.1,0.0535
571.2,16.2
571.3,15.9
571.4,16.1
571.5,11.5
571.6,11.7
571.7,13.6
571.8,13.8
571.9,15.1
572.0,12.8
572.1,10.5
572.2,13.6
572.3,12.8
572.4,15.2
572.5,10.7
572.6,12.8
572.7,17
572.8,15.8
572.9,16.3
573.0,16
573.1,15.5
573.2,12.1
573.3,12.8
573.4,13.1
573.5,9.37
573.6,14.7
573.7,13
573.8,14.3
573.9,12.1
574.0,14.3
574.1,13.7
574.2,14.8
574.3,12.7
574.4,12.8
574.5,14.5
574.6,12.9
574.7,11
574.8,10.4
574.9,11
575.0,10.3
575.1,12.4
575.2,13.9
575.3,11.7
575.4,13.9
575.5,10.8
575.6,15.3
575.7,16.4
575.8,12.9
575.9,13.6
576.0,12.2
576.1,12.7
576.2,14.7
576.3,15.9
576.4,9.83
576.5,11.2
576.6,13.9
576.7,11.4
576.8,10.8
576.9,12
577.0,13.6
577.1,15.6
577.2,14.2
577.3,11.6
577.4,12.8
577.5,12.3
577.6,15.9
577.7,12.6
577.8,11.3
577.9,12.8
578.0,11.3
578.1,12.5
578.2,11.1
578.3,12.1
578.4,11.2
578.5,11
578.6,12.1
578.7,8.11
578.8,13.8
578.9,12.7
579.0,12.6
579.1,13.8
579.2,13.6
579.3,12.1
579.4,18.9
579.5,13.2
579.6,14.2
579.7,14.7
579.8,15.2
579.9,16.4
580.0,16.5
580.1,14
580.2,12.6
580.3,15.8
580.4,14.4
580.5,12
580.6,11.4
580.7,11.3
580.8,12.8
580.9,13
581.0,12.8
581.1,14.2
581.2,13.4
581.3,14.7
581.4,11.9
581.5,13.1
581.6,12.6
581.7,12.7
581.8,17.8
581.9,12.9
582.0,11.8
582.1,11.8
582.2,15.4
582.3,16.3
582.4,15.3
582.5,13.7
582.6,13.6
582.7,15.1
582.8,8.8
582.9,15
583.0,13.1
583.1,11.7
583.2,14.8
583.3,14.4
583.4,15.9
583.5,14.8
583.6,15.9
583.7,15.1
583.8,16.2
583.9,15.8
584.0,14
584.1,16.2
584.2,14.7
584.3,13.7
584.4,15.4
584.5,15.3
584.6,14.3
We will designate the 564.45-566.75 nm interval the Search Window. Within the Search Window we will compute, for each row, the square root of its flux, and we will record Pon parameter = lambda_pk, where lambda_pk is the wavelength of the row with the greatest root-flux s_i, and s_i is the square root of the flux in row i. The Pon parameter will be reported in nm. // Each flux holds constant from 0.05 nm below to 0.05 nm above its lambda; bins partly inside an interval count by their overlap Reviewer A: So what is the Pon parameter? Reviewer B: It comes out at 565.2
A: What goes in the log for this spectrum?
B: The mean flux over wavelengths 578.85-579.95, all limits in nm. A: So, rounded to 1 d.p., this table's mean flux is 14.3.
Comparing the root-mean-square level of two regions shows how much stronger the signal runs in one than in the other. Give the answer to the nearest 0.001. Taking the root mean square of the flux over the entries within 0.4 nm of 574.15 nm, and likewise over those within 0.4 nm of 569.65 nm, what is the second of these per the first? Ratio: 1.035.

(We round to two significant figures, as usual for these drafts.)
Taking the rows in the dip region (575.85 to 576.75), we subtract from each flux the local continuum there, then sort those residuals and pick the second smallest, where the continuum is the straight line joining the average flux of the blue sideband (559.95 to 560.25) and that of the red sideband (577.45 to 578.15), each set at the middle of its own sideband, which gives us -1.4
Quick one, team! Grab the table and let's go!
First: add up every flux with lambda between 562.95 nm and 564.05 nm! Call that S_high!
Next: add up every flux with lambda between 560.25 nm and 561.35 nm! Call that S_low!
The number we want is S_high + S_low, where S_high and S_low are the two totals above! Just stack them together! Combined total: 310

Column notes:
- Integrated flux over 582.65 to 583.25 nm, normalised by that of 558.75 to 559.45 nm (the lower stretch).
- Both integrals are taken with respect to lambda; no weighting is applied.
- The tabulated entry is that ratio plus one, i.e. 1.94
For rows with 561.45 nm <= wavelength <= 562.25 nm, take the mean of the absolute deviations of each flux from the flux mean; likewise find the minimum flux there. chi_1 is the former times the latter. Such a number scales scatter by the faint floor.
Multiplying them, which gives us 14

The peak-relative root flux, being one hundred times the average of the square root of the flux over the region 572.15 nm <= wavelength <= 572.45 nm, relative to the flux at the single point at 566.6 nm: 25.3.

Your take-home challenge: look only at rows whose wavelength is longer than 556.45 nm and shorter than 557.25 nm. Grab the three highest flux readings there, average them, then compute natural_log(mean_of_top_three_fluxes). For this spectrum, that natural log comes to 2.72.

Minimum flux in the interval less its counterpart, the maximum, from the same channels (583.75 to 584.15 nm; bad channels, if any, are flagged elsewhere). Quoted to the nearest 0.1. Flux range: -2.2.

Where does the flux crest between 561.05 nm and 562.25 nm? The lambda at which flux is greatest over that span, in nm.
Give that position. 561.2 nm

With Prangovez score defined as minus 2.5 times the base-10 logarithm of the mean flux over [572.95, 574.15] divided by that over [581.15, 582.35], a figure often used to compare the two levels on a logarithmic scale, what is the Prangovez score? 0.02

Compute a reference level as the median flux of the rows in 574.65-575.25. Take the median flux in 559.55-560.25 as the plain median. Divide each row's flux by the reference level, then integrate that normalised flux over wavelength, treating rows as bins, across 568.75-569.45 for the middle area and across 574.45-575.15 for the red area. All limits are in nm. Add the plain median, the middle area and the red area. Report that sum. 14.1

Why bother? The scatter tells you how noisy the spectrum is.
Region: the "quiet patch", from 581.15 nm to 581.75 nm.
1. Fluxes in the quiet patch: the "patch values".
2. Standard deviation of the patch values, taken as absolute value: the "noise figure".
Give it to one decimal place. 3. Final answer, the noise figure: 0.9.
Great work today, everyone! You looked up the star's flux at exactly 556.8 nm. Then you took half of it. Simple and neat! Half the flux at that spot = 7.6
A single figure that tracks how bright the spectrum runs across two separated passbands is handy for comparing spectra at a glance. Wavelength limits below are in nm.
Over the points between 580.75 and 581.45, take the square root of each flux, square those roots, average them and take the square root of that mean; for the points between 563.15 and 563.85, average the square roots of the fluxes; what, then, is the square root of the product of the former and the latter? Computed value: 3.67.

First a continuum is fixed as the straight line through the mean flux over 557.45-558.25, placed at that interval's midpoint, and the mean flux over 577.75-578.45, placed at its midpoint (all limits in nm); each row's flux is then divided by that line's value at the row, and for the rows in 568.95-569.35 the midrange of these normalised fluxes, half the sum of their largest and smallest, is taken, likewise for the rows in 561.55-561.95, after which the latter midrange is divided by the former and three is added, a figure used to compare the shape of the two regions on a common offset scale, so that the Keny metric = 3.76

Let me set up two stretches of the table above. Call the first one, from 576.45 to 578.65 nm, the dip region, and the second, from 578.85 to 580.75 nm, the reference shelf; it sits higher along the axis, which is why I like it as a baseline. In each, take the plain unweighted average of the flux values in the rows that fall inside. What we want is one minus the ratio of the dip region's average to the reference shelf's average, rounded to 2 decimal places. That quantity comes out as 0.11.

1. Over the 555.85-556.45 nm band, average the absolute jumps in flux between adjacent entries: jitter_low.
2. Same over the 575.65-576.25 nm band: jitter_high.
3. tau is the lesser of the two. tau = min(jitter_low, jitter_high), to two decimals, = 1.62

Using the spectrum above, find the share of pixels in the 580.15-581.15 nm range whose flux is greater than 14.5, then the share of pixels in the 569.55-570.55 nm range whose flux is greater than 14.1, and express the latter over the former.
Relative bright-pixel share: 4.0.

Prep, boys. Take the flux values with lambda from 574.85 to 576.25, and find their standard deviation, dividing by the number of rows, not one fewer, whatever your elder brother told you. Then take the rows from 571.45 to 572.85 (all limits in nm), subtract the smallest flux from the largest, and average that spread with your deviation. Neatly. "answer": 4.1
